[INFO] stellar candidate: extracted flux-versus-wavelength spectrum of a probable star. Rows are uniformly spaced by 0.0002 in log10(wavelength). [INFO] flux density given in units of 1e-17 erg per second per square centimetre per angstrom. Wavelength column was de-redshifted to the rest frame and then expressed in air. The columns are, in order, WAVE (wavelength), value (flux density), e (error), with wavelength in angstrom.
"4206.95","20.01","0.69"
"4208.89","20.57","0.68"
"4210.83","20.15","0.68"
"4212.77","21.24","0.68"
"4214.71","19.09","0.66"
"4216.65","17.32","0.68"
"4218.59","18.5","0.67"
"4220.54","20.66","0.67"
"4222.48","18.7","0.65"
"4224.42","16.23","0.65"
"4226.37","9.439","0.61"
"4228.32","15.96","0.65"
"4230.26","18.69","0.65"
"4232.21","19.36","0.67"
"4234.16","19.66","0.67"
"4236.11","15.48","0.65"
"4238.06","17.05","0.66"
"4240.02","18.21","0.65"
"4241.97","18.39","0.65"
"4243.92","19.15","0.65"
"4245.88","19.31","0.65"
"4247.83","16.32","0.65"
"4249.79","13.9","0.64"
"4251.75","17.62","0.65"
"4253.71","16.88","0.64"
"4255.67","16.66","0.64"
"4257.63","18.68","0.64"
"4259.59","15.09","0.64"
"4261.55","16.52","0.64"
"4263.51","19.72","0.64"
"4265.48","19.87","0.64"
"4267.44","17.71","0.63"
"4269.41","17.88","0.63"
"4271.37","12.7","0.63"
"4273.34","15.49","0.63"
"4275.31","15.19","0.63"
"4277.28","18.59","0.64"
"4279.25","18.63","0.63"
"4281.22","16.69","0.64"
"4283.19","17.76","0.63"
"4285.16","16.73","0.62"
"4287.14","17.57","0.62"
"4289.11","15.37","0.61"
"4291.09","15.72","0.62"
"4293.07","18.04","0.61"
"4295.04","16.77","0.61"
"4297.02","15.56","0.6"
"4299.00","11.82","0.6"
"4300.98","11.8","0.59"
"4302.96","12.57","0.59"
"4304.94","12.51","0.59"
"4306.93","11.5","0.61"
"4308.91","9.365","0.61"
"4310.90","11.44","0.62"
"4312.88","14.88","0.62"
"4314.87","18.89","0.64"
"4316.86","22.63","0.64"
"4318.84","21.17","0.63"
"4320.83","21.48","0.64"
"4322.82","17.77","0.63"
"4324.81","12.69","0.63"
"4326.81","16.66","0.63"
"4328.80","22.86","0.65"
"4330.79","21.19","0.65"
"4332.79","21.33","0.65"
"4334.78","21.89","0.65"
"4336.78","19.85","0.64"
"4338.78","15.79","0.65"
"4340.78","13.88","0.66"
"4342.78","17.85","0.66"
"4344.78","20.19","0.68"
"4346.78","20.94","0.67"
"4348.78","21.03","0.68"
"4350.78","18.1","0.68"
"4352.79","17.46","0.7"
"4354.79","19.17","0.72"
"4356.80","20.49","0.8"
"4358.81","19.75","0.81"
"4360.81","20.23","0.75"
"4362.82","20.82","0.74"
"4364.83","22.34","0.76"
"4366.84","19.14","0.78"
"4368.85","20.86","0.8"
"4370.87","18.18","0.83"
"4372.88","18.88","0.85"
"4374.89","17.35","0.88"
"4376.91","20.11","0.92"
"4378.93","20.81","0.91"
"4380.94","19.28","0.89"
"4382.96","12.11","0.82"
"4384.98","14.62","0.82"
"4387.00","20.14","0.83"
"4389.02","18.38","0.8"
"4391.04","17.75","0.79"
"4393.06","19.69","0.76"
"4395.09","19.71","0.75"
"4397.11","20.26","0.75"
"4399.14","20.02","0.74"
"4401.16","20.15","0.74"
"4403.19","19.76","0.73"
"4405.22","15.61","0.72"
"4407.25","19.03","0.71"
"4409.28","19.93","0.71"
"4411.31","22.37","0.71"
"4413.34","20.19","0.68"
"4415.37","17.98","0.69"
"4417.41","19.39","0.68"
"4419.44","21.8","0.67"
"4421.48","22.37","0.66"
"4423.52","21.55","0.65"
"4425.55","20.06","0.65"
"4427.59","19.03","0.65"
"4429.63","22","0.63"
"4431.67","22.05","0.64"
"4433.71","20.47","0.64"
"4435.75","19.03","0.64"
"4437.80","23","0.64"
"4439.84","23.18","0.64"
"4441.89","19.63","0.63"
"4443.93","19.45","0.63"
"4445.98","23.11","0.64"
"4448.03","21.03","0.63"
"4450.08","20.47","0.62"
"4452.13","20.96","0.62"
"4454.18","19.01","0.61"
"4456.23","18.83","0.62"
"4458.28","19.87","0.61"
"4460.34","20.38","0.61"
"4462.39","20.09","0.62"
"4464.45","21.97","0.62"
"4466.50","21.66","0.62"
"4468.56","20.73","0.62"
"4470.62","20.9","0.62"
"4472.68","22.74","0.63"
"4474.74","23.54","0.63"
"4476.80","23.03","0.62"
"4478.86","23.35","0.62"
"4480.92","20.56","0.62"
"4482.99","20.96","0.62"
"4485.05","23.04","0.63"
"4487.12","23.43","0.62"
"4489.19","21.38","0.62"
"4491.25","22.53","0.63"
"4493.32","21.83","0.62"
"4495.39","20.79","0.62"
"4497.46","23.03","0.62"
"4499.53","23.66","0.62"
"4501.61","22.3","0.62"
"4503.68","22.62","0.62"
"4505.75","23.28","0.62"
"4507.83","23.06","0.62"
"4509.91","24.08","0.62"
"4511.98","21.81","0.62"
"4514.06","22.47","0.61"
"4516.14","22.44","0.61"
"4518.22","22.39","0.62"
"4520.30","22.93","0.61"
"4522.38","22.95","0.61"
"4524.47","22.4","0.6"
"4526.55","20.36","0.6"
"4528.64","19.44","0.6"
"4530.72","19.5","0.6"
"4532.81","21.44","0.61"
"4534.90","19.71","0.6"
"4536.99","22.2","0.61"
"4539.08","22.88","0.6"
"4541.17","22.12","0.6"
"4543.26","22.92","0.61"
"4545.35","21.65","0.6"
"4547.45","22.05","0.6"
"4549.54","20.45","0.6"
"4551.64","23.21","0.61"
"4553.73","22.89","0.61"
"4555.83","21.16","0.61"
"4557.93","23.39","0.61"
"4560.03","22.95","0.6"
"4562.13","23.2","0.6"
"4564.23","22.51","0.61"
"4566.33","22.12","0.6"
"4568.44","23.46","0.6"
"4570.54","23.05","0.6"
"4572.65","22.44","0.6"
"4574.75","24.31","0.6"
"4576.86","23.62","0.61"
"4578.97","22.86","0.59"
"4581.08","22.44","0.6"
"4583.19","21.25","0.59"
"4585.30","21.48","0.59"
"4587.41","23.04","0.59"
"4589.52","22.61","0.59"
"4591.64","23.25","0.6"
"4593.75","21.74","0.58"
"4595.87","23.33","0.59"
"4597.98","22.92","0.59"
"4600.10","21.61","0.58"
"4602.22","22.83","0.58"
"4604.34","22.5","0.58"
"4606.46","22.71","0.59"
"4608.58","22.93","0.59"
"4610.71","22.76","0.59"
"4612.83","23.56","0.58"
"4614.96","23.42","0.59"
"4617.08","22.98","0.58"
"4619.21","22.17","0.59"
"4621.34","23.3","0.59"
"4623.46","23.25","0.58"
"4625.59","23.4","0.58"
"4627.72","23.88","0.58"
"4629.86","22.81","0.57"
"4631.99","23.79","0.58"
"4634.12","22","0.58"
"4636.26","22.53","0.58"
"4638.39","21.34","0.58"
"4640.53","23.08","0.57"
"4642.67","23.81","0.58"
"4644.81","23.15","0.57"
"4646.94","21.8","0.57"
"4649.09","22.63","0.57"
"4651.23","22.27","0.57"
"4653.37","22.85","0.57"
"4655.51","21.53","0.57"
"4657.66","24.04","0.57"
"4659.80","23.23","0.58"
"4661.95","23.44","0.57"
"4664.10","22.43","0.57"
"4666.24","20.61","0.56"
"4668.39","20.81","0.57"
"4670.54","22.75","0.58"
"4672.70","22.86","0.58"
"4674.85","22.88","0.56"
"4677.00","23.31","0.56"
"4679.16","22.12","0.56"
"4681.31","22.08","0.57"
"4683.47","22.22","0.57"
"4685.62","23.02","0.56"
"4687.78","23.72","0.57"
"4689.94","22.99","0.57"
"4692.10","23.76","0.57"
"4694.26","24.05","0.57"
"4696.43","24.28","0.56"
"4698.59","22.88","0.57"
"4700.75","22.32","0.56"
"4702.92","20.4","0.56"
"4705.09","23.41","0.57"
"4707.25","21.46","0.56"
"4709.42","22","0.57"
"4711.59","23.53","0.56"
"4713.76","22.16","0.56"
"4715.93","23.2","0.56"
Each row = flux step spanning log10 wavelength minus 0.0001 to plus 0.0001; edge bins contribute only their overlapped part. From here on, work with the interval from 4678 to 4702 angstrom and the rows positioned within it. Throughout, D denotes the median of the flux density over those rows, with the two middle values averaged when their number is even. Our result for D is 23.0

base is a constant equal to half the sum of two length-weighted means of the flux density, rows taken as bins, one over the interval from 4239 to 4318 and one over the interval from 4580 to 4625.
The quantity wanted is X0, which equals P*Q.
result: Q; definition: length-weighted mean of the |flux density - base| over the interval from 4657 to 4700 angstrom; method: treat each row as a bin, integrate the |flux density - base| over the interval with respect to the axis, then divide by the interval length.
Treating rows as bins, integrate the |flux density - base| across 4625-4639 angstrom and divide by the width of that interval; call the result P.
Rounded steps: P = 3.4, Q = 3.4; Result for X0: 11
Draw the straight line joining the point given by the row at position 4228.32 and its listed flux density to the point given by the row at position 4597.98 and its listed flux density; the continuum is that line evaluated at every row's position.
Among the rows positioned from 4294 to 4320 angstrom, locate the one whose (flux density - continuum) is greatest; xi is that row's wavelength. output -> 4316.86 angstrom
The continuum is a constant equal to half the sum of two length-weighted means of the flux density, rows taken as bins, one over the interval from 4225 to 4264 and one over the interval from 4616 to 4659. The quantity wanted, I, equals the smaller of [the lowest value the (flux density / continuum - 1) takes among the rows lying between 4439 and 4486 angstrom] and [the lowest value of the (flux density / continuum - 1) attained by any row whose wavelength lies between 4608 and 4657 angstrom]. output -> -0.06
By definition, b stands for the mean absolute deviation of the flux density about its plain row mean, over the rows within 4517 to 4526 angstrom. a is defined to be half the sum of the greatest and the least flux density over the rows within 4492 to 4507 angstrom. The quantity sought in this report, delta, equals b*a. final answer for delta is 6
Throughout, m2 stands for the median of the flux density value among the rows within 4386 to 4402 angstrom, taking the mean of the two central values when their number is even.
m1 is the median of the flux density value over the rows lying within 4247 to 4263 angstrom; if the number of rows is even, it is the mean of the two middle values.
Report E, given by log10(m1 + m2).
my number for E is 1.56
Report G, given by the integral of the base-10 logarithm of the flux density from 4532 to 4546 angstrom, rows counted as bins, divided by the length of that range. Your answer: 1.34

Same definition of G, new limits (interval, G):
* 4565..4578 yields 1.36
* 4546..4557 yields 1.34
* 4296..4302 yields 1.11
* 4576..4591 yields 1.35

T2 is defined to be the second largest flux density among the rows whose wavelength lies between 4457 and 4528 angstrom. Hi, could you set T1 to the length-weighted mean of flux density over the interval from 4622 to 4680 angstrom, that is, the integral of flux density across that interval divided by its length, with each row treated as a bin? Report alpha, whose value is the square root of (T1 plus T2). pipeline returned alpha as 6.8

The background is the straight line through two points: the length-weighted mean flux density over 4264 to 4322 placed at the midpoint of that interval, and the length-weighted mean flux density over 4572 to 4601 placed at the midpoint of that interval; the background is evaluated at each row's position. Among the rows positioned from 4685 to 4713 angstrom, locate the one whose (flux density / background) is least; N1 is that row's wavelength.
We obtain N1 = 4702.92 angstrom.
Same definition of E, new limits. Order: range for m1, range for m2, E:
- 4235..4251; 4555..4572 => 1.61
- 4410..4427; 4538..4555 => 1.64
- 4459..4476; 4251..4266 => 1.59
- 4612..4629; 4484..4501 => 1.66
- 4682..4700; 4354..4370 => 1.64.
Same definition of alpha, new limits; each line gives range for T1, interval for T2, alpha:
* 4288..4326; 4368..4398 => 6.0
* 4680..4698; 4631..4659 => 6.9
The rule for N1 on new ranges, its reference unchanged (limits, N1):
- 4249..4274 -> 4271.37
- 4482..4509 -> 4495.39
